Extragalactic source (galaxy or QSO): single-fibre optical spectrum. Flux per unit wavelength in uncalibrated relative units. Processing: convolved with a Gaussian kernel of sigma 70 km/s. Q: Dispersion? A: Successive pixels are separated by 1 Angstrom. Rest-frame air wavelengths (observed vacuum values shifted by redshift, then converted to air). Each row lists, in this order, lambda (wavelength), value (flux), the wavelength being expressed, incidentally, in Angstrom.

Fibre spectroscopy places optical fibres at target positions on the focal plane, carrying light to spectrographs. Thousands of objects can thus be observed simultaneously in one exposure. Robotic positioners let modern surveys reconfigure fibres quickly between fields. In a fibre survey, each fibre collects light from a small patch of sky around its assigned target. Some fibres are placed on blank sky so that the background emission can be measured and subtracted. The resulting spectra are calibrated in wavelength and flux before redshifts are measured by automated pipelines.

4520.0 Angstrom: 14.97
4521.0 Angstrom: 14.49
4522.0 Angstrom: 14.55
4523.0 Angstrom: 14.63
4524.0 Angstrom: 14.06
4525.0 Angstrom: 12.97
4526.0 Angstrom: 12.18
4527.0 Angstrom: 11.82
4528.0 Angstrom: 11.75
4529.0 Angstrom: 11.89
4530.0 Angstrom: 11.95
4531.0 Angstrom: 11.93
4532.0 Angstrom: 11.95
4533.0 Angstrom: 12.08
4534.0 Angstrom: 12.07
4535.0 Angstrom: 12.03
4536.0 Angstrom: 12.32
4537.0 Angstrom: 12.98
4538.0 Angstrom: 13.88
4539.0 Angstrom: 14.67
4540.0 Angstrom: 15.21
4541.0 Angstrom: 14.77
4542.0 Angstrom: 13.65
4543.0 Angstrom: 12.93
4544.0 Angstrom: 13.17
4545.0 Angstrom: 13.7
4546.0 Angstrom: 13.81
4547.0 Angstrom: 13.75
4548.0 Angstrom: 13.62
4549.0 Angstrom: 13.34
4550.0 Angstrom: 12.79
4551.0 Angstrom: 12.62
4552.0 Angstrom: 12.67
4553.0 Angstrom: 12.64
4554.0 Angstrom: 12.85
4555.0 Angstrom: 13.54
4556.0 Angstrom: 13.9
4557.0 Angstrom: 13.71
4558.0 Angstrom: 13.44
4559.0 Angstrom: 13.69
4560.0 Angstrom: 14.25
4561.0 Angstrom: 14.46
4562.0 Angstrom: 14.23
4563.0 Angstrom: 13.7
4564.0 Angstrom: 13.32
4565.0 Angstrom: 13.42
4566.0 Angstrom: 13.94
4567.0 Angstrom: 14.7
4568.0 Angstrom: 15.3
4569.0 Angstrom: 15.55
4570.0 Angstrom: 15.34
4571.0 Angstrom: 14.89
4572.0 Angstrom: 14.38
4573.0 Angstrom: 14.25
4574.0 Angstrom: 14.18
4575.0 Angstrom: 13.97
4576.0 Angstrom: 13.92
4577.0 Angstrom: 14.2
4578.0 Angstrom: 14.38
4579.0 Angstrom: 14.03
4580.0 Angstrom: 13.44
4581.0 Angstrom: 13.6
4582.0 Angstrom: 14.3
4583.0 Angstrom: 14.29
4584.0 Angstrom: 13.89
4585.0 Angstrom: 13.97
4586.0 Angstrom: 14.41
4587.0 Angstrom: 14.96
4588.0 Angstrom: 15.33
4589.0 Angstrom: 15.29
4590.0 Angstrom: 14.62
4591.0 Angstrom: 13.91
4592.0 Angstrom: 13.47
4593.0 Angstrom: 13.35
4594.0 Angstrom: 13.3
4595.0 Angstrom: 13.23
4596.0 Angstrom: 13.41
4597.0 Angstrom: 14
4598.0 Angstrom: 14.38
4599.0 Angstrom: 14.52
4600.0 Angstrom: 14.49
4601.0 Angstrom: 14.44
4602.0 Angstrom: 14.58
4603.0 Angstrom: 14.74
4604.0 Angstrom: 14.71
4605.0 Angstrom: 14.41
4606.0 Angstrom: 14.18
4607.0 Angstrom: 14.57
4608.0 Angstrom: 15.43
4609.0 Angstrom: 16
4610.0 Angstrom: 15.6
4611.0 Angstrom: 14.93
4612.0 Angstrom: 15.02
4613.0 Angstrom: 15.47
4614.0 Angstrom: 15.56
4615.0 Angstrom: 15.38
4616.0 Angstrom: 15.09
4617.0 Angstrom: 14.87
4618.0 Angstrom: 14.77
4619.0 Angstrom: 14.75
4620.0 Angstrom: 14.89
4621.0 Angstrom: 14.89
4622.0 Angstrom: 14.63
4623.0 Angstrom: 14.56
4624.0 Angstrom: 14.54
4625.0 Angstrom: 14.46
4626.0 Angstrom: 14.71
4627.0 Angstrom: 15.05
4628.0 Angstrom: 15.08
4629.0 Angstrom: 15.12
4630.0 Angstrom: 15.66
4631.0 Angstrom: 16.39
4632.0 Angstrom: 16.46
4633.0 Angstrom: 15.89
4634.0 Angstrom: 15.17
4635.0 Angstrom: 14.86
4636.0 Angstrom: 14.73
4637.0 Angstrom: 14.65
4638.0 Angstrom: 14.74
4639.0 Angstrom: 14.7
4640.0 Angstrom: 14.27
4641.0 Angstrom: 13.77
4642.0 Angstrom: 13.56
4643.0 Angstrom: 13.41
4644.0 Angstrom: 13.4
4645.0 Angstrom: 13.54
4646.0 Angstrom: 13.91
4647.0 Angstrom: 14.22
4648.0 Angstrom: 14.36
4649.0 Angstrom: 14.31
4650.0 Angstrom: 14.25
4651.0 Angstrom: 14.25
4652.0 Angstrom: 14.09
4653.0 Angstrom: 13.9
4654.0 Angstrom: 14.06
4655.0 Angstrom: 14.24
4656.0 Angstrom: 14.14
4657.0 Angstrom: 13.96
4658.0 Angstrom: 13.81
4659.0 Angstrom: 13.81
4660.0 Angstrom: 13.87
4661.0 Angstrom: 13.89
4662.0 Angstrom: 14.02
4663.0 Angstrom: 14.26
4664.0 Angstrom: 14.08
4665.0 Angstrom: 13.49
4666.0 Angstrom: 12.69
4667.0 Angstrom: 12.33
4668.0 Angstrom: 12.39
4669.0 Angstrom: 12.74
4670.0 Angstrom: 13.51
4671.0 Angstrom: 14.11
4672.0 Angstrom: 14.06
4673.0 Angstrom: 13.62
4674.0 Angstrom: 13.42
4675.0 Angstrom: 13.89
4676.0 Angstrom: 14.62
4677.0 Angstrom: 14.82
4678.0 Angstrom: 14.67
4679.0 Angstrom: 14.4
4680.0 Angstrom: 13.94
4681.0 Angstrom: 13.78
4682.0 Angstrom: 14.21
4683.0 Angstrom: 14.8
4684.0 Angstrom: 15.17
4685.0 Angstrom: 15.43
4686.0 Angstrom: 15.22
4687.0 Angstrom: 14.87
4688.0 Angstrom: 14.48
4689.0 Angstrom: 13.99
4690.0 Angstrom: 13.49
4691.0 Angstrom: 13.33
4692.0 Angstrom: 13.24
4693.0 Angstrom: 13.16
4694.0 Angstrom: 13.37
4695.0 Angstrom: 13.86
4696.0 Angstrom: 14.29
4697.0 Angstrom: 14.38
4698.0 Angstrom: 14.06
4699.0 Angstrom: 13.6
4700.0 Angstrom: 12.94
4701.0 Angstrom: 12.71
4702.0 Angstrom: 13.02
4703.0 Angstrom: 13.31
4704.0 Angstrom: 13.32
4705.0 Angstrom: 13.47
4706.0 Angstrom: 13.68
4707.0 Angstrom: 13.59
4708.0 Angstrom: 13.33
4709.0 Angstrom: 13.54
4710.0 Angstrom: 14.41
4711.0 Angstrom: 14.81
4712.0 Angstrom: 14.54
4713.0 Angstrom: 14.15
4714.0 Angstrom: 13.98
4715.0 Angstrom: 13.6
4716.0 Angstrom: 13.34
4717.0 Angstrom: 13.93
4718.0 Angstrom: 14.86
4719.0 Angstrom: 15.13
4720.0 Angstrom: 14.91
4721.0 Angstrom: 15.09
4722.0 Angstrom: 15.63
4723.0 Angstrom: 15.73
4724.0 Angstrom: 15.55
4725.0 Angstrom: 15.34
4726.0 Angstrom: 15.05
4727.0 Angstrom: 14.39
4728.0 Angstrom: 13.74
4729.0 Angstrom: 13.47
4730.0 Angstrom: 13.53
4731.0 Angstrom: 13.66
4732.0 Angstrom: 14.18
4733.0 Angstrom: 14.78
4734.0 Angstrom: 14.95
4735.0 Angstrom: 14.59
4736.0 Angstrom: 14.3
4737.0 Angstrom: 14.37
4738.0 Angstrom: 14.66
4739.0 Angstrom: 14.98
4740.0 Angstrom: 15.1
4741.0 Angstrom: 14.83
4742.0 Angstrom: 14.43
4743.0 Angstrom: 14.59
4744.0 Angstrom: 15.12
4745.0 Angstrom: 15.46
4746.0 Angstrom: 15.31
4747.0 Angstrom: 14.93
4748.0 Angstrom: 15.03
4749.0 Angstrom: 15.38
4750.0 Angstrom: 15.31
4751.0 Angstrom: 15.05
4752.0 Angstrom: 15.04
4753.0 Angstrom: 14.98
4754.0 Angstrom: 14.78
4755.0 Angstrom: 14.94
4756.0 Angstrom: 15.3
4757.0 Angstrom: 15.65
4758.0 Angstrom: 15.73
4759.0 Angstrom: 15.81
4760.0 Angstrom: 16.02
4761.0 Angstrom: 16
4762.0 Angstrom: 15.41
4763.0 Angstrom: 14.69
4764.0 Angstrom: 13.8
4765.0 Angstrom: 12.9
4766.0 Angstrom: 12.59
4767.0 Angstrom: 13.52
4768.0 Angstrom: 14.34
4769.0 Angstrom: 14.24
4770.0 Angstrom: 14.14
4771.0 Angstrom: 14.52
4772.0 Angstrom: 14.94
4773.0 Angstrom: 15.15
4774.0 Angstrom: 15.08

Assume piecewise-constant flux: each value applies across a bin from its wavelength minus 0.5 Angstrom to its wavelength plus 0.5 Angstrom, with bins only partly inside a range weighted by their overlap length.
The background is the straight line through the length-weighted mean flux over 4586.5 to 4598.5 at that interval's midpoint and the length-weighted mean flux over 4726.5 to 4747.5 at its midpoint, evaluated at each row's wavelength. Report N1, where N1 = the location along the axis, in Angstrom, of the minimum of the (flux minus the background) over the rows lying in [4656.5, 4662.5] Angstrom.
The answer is 4659.0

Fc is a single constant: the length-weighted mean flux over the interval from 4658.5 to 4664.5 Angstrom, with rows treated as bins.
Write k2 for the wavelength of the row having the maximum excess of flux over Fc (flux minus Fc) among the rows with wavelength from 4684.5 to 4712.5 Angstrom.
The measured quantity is 4685.0 Angstrom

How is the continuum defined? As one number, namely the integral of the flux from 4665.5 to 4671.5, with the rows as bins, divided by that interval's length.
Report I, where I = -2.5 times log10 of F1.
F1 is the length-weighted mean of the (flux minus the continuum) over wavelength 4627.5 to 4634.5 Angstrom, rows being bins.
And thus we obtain -1.1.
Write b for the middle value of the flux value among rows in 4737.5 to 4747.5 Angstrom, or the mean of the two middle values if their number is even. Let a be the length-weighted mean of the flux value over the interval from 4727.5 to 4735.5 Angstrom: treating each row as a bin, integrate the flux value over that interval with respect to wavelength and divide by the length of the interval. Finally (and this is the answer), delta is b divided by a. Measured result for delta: 1.06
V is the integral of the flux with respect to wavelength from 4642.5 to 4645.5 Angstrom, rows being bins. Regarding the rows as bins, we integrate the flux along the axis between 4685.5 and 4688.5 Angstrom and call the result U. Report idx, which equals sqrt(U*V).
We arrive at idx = 42.4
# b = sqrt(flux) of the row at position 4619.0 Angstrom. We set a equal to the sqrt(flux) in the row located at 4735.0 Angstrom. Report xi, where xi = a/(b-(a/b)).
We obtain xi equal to 1.34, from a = 3.82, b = 3.8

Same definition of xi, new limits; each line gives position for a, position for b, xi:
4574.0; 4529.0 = 1.60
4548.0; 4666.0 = 1.46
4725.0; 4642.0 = 1.50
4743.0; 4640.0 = 1.38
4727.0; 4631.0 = 1.22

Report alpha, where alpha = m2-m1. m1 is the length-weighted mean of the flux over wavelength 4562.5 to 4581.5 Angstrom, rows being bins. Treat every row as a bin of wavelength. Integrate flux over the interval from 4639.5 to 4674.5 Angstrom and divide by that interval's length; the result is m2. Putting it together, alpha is -0.5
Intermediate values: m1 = 14.2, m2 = 13.76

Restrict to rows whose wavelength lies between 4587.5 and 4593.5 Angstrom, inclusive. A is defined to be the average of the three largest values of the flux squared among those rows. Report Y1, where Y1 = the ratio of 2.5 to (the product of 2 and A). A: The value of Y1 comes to 0.0055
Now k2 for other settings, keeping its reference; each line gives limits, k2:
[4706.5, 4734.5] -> 4723.0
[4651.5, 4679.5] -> 4677.0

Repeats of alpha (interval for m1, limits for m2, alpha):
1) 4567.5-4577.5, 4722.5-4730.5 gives 0.0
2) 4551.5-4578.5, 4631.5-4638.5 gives 1.2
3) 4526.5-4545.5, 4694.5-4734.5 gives 1.3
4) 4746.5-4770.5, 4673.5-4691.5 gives -0.5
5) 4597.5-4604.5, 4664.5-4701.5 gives -0.7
